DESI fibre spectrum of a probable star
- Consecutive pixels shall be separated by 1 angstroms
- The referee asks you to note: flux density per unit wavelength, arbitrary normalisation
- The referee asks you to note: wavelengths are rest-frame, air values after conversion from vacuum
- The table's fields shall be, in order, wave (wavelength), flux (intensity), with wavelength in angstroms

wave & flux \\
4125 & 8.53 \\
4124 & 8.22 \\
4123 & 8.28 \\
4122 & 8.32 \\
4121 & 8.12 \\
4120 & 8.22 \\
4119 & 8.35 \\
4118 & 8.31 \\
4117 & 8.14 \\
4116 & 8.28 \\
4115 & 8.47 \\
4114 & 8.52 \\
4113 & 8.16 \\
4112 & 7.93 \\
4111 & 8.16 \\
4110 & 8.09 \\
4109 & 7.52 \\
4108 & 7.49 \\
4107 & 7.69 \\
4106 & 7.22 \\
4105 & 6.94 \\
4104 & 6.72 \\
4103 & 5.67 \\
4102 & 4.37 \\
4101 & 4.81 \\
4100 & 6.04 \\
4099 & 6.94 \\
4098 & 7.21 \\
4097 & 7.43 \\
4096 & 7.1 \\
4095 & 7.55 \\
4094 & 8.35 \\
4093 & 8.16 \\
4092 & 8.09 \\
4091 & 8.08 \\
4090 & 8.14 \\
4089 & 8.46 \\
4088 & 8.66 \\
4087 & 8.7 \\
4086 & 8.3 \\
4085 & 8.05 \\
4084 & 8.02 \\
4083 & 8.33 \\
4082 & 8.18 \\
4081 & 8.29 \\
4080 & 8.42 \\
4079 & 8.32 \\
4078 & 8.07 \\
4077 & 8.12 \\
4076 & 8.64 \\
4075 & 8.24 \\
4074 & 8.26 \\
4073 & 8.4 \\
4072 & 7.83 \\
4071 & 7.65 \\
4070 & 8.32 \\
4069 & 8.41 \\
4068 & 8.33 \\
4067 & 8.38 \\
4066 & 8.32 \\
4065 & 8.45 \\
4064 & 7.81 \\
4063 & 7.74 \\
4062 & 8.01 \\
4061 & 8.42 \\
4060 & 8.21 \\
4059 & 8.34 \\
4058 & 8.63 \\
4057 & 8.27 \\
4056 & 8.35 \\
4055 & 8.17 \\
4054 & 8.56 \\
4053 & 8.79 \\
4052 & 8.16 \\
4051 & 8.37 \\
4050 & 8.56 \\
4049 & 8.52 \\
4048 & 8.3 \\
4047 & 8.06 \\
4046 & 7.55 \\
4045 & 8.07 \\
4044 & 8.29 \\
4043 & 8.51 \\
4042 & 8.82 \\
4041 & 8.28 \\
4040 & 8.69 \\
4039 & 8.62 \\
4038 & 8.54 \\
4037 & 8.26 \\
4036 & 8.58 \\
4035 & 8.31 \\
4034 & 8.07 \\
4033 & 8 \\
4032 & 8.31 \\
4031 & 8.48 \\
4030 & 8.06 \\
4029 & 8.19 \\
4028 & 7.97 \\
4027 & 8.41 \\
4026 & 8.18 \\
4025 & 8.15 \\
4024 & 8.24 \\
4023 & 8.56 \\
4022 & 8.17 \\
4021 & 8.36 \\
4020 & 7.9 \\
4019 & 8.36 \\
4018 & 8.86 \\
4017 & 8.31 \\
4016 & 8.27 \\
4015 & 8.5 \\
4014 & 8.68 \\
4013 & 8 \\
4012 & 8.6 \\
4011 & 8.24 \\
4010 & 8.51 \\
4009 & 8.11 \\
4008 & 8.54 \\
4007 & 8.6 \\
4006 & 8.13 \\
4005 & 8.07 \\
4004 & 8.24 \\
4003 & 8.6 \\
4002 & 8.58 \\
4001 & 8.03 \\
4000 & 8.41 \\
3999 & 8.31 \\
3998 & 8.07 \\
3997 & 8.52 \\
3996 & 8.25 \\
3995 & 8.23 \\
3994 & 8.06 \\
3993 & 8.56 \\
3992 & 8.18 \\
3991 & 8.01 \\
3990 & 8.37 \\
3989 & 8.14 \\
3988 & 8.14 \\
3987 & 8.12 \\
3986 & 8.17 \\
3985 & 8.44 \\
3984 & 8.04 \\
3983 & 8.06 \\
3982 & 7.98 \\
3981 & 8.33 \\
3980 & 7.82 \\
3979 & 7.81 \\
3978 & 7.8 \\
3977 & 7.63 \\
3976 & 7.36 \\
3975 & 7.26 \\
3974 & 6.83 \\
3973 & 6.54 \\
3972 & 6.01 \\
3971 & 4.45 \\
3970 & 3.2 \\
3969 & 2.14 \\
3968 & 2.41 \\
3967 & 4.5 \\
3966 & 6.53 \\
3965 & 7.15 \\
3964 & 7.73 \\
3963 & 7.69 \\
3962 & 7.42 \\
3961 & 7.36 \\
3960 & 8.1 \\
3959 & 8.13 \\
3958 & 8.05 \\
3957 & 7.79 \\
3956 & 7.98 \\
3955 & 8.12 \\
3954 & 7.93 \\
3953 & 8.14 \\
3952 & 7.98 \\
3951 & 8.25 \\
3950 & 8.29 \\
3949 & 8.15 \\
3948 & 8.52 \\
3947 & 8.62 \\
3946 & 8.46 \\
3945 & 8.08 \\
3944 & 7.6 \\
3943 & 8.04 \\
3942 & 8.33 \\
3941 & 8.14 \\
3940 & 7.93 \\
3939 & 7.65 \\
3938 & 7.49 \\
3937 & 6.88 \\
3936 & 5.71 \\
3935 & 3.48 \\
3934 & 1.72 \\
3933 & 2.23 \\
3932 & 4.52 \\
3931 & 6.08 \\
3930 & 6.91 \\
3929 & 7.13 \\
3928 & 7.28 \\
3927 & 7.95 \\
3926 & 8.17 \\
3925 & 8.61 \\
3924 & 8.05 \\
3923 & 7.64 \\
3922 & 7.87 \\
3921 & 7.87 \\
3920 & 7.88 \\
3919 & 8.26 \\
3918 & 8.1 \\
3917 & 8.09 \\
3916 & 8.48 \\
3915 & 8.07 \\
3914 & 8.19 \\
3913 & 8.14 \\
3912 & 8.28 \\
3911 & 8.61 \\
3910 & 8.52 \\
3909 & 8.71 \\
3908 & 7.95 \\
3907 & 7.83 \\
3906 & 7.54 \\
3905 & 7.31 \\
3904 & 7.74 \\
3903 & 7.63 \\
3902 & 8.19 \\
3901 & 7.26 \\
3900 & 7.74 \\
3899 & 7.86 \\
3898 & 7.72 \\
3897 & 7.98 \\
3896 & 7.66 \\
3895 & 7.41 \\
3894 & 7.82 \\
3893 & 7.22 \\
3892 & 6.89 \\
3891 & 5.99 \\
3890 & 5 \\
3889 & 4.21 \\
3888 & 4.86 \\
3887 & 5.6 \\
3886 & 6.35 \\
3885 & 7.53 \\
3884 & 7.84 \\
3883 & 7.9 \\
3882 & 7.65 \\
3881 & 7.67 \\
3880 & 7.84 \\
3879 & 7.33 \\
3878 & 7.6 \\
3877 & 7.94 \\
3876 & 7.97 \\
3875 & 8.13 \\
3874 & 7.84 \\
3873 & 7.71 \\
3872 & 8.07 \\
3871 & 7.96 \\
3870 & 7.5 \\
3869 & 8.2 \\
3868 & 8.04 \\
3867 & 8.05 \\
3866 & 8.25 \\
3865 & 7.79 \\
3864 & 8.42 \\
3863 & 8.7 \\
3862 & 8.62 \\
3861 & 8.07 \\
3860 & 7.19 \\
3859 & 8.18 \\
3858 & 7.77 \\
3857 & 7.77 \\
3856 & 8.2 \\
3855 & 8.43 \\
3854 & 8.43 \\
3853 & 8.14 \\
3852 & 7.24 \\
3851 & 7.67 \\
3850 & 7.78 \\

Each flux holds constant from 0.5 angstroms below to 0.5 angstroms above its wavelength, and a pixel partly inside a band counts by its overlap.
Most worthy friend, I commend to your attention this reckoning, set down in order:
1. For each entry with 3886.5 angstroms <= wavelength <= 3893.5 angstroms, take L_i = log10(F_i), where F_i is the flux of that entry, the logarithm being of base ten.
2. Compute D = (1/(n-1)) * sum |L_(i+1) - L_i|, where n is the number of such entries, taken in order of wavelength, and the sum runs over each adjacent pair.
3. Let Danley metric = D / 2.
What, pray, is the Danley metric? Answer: 0.0298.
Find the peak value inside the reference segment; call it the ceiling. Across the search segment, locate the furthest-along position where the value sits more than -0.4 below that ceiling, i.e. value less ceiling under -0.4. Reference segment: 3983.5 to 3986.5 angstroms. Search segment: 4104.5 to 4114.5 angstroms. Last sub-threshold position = 4112 angstroms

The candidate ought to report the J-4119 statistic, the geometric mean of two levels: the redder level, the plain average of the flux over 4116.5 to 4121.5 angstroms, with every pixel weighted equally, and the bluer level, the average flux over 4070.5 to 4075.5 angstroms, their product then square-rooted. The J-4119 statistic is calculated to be 8.2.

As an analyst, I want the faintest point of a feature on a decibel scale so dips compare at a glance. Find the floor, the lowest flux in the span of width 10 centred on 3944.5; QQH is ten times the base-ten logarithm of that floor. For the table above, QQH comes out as 8.81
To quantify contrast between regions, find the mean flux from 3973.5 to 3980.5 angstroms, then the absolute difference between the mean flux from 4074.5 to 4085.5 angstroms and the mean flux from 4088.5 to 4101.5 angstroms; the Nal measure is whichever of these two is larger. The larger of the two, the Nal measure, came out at 7.5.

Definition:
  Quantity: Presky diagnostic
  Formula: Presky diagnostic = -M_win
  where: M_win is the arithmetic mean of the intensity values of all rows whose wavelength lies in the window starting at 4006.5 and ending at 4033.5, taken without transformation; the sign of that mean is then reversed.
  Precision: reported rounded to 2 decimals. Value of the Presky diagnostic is -8.32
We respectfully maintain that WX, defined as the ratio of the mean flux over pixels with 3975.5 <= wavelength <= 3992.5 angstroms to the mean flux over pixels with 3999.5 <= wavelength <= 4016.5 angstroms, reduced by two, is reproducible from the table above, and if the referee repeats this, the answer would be -1.04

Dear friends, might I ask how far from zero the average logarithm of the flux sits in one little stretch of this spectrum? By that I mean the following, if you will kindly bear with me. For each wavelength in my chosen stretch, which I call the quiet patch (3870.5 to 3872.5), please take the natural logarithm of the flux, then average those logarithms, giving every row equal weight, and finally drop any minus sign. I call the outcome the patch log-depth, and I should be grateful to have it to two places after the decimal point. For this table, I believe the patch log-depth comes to 2.08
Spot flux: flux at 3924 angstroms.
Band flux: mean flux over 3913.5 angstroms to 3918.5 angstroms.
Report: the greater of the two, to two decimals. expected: 8.19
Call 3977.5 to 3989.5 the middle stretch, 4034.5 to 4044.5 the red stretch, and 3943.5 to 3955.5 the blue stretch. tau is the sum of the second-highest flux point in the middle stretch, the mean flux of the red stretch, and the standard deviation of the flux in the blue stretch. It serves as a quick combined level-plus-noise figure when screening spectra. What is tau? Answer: 17.1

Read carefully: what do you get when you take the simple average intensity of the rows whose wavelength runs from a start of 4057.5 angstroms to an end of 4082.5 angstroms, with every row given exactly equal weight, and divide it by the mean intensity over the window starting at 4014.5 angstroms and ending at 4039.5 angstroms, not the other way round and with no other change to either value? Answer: 0.99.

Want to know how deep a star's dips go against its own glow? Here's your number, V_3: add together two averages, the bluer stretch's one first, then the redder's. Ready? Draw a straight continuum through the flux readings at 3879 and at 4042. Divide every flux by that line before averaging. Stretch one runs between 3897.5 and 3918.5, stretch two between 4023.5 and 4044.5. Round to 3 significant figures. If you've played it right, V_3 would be 2.01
